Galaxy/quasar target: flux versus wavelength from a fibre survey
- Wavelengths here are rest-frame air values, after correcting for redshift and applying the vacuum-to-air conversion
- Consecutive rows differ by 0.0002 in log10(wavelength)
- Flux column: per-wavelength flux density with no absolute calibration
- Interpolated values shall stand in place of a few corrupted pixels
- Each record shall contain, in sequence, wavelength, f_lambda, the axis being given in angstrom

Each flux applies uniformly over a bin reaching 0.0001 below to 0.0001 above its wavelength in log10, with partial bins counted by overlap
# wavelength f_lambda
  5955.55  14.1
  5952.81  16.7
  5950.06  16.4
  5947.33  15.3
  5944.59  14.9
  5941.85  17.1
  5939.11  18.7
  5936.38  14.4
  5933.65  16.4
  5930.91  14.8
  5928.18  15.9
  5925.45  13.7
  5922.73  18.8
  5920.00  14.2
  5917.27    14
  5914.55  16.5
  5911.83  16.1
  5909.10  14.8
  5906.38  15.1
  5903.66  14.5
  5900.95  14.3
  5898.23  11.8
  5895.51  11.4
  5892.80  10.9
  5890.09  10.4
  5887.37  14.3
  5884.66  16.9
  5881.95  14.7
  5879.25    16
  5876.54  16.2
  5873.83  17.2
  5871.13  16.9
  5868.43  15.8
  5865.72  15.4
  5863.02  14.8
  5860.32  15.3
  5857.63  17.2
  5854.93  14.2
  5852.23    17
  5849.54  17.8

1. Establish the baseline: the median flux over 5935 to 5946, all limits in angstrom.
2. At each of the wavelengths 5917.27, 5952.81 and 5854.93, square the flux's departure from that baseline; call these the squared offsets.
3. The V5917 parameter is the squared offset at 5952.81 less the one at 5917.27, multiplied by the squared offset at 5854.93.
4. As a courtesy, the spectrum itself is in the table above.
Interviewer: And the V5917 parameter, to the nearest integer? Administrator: -11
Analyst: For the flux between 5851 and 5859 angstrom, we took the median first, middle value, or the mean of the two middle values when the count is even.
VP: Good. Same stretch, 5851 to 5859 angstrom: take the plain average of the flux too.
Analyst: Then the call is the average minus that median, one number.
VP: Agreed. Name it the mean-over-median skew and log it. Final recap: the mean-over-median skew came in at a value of -0.9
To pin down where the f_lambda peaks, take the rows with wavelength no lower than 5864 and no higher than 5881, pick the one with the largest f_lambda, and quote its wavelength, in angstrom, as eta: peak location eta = 5873.83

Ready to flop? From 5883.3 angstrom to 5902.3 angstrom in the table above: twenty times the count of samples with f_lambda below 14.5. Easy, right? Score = 120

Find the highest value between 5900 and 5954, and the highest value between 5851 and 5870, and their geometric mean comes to 18.0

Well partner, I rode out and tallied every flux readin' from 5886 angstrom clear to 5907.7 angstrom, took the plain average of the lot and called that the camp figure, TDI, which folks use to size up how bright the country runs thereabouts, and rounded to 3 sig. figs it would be 12.8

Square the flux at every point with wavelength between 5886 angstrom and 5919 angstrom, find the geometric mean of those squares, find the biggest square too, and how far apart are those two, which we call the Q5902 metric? 89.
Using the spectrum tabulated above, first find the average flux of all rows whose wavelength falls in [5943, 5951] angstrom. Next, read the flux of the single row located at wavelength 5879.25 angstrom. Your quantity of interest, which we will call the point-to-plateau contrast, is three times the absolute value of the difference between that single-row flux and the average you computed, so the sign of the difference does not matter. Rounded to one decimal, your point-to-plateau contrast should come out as 1.4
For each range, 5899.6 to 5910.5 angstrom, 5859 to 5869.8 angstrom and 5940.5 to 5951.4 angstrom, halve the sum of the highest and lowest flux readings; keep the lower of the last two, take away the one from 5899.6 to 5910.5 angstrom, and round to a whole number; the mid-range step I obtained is 1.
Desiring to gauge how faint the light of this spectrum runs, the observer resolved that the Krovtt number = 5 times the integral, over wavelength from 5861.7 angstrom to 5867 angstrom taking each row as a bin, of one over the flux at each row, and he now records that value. 1.8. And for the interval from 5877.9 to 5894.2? 6.1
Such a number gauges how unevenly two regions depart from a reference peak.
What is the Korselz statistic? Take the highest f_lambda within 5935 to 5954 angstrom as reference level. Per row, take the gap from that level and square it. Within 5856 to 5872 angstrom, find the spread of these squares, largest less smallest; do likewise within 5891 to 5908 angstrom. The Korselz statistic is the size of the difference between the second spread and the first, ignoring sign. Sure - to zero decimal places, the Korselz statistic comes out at 35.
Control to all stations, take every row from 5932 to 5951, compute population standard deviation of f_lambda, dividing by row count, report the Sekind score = 1.4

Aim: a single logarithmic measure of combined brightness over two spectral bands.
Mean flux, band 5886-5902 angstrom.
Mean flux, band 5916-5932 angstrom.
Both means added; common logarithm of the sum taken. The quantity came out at 1.438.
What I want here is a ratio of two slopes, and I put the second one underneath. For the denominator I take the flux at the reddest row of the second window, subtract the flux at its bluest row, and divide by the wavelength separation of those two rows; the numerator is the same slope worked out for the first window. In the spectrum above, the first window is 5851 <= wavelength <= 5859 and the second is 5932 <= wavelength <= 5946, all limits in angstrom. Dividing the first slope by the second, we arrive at -0.3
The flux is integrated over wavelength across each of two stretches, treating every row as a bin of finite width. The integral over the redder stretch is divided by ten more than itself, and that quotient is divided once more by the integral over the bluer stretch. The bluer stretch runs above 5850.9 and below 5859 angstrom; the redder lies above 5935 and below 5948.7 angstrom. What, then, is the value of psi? 0.0073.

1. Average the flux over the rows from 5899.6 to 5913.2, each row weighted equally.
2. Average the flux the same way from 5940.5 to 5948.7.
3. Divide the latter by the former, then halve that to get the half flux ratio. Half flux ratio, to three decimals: 0.527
